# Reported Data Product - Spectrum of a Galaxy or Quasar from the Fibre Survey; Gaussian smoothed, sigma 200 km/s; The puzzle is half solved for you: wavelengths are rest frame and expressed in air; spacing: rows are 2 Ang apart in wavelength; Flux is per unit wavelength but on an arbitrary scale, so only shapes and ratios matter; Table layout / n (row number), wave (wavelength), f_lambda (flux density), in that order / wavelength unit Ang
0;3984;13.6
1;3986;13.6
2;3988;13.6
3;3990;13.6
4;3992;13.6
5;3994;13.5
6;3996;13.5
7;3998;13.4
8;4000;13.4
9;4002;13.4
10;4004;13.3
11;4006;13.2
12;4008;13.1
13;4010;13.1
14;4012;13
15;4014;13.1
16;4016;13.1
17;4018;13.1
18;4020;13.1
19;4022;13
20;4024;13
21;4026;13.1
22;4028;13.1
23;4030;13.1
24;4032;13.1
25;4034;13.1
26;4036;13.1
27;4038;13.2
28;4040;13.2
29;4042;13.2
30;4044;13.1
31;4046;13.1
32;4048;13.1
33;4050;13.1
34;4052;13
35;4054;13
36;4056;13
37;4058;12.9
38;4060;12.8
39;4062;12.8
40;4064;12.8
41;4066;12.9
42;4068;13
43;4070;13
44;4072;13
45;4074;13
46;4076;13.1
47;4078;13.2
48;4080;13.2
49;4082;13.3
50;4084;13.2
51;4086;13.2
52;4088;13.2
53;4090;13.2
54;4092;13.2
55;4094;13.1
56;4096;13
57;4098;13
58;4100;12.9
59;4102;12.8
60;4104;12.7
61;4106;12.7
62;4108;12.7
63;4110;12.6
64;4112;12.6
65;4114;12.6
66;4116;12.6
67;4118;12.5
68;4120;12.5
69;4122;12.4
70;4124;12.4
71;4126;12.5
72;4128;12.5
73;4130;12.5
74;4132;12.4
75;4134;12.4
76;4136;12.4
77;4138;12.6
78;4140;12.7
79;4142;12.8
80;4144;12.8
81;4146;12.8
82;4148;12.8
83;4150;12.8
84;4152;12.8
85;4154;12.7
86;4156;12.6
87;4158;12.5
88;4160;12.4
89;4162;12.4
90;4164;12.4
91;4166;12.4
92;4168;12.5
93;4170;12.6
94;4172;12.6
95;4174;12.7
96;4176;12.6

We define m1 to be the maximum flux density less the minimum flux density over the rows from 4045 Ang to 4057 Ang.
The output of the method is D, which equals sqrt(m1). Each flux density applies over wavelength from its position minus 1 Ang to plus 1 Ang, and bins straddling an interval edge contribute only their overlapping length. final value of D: 0.32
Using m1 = 0.10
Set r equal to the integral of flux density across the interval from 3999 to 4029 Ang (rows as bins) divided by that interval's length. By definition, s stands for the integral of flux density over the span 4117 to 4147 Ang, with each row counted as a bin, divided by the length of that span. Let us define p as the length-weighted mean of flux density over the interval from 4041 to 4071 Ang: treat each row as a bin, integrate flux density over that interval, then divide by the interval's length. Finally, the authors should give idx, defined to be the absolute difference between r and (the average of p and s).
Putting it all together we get 0.37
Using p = 13.0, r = 13.1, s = 12.5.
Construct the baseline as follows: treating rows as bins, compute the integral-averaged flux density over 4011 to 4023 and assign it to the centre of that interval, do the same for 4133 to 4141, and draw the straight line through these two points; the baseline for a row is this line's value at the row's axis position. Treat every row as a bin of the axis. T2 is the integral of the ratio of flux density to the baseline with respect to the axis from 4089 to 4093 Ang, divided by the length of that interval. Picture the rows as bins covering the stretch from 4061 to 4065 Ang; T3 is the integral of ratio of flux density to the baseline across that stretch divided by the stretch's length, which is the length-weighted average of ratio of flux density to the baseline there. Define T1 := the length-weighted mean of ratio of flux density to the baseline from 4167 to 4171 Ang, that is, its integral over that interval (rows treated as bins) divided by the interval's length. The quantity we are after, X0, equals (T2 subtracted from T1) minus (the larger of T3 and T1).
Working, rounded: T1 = 1.014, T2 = 1.04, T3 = 1.00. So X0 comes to -1.04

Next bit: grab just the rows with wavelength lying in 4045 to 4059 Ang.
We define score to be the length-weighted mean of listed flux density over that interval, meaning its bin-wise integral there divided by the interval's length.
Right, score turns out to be 13.0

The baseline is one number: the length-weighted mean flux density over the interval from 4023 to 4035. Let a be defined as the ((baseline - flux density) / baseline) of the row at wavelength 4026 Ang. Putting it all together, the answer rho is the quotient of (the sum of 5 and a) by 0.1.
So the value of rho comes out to 49.99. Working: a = -0.001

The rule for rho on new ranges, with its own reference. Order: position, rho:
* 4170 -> 50.37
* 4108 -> 50.29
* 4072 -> 50.06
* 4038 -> 49.91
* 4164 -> 50.52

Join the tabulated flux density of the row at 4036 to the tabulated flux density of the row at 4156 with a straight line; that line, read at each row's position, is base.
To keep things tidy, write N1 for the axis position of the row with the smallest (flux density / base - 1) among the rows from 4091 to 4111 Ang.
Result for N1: 4110 Ang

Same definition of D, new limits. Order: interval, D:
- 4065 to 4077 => 0.45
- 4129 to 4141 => 0.55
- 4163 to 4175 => 0.55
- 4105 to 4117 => 0.32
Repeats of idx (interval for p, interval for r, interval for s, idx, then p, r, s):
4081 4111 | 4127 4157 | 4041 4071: 0.35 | 13.0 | 12.6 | 13.0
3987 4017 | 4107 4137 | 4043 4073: 0.64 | 13.3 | 12.5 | 13.0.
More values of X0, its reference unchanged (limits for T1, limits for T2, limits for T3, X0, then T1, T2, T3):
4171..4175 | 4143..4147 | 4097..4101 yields -1.02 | 1.023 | 1.02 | 1.02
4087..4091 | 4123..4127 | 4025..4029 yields -0.99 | 1.036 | 0.99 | 1.01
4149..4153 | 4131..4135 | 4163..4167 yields -0.99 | 1.027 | 0.99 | 1.00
